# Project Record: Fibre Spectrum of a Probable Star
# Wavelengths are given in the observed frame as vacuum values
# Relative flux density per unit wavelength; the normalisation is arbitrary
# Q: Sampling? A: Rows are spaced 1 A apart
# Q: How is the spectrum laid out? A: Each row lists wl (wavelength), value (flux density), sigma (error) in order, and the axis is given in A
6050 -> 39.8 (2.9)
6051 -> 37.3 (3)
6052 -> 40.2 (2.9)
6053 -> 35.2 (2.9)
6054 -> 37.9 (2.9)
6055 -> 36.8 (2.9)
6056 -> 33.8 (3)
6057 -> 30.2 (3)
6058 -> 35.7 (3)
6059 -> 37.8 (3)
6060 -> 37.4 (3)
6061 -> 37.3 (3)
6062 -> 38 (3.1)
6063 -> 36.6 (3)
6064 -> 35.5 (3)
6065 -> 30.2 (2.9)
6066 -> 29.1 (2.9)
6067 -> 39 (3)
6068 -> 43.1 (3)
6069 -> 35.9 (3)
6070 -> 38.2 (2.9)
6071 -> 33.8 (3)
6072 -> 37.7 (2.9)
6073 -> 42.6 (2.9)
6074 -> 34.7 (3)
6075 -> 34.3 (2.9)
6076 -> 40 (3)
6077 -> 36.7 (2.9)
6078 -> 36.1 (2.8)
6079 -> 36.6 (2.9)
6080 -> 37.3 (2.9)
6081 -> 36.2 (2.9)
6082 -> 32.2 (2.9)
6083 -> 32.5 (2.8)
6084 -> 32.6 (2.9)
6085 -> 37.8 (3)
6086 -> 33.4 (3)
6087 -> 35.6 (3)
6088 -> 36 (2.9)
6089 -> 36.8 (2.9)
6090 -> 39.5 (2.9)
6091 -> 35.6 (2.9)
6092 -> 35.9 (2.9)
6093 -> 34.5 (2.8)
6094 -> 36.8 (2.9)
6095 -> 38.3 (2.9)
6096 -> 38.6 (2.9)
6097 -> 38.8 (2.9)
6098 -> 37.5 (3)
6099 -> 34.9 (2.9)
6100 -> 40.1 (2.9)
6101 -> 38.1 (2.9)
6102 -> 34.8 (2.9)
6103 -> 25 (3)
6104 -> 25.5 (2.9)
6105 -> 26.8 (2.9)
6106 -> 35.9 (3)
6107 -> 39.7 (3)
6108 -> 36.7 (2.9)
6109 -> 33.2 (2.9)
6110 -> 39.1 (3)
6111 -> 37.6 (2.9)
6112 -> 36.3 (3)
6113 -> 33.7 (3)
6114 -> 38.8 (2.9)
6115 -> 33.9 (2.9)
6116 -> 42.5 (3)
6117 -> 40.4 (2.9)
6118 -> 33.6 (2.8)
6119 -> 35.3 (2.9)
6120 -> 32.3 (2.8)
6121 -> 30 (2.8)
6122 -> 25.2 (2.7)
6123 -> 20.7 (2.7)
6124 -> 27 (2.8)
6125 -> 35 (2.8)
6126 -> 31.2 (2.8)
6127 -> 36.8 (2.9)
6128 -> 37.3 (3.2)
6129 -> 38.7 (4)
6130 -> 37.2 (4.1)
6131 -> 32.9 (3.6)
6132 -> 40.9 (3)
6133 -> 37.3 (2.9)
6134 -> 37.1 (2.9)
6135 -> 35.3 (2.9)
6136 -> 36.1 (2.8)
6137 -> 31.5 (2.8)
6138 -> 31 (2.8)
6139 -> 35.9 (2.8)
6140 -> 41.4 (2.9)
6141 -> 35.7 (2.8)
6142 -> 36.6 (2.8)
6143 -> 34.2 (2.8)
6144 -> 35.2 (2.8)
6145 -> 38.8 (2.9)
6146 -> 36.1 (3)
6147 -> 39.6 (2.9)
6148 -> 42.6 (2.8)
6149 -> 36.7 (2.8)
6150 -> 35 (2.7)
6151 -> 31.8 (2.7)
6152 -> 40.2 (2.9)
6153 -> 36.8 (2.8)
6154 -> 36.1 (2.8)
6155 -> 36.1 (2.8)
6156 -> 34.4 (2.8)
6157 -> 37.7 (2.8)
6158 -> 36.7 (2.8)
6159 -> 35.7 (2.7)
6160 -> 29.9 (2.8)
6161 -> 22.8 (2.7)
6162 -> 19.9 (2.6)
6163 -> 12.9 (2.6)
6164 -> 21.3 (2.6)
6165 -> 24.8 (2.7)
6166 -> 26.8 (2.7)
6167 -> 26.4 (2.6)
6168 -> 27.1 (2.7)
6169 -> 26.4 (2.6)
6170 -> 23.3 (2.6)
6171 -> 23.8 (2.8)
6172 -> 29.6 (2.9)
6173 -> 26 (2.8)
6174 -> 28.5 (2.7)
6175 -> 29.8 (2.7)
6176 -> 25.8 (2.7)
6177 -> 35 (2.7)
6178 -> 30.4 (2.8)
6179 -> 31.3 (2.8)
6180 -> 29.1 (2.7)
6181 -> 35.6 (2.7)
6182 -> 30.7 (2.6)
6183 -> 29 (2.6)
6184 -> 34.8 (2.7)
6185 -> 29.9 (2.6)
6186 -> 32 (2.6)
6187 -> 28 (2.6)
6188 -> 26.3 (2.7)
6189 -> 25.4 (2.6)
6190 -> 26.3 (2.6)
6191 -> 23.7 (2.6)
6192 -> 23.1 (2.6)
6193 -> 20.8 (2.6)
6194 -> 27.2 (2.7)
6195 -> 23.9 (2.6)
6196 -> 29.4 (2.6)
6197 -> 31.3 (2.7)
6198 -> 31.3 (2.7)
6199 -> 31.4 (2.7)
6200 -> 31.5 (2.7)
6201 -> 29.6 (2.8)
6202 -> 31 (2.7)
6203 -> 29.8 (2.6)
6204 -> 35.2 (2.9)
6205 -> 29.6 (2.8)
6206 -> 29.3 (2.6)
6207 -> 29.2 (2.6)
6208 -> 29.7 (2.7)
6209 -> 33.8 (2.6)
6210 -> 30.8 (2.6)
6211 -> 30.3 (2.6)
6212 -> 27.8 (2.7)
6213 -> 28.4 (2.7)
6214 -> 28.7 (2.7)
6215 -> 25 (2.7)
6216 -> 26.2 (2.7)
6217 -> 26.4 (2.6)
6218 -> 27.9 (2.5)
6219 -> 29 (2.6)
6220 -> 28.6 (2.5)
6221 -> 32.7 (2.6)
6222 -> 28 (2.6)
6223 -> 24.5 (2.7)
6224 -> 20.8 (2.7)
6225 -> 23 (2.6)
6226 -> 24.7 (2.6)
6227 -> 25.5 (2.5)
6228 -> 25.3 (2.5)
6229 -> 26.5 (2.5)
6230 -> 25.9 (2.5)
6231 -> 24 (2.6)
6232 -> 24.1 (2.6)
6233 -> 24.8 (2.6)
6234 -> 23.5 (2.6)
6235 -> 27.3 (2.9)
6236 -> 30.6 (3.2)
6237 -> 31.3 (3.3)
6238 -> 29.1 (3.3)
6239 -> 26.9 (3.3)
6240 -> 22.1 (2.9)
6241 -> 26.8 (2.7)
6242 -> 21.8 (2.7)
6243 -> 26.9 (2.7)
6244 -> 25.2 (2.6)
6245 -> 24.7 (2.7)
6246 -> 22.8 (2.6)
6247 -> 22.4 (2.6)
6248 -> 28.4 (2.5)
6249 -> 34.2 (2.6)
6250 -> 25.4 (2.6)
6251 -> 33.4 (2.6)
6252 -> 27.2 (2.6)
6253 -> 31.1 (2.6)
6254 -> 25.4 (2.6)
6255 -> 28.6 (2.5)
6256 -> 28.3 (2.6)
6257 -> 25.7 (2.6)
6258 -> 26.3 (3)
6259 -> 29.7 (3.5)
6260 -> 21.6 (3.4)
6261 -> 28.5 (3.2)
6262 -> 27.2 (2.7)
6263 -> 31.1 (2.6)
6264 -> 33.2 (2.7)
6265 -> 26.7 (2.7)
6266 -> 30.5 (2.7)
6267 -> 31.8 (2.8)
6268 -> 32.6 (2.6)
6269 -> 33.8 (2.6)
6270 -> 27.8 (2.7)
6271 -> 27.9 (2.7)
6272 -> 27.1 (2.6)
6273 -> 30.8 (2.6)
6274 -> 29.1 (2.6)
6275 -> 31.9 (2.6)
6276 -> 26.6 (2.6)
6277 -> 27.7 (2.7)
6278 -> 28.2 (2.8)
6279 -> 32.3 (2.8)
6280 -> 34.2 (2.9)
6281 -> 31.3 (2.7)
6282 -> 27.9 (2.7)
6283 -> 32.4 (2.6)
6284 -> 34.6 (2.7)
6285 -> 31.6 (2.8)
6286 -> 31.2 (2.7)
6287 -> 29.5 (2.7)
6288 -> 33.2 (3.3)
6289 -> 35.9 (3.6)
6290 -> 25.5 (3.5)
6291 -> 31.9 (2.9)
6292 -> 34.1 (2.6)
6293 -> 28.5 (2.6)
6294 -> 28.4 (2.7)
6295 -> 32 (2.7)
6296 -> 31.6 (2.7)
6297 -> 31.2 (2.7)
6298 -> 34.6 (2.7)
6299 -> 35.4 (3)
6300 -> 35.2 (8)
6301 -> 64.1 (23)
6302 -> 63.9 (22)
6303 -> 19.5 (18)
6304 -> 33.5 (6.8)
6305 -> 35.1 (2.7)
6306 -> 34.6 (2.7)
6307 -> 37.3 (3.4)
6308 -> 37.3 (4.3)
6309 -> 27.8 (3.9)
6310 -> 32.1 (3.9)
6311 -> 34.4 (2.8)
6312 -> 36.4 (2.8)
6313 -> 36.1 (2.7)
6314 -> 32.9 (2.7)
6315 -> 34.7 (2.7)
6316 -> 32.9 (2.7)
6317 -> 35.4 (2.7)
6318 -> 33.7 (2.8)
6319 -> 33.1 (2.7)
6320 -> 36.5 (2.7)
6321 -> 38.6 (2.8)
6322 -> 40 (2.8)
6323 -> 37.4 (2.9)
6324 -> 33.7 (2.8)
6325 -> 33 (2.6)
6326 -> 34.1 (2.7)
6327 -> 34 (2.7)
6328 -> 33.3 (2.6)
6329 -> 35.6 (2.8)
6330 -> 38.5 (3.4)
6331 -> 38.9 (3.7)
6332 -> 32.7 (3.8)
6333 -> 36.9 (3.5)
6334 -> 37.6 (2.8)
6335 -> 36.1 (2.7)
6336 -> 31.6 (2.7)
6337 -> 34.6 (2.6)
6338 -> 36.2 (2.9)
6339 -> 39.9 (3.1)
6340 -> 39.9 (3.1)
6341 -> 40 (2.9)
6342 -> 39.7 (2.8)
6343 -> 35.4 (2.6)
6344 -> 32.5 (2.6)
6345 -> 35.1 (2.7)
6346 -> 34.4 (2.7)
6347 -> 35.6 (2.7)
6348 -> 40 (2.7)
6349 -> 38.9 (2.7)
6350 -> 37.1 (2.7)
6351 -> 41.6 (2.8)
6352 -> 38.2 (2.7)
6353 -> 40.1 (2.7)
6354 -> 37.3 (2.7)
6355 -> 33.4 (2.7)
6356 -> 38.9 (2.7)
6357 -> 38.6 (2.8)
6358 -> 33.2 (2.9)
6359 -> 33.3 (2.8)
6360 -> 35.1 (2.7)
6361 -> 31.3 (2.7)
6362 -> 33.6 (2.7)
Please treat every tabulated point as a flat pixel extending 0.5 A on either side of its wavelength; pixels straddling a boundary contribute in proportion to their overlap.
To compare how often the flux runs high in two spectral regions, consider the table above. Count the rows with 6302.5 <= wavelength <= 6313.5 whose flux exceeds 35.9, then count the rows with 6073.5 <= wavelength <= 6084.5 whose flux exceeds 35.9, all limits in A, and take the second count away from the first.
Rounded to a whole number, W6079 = -2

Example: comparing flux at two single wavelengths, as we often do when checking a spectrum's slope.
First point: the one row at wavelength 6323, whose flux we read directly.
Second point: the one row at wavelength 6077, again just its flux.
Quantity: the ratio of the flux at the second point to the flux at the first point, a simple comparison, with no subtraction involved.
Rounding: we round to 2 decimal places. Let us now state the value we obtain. 0.98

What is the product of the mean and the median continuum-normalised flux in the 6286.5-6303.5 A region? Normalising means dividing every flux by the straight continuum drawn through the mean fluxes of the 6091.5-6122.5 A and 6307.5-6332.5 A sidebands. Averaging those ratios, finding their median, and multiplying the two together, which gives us 0.92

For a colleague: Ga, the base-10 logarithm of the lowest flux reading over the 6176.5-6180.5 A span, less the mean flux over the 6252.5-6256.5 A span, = -27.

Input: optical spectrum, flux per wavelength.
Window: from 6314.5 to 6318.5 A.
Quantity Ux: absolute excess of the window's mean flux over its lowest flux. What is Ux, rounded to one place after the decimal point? 1.3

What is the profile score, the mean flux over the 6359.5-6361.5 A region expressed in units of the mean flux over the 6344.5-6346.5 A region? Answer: 0.96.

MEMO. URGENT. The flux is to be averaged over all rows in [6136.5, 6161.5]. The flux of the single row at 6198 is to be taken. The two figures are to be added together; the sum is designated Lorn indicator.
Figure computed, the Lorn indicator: 67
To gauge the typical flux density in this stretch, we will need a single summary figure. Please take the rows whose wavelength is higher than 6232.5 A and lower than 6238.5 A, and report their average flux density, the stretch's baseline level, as 28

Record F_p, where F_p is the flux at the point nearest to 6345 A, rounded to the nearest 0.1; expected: 35.1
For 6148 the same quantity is 42.6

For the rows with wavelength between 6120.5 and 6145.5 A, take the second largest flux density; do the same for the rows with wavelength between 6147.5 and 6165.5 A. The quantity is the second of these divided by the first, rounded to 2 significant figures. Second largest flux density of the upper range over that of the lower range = 0.98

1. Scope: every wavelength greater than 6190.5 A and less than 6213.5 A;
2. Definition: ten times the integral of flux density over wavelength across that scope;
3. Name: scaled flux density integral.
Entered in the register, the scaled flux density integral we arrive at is 6681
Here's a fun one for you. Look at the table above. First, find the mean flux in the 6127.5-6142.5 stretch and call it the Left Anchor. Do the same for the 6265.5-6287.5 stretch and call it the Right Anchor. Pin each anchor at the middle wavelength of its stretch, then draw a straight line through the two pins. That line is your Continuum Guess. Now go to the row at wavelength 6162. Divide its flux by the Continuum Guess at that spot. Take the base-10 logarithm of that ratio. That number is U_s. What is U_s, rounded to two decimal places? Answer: -0.25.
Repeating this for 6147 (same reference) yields 0.04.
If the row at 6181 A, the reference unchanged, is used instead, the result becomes 0.01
